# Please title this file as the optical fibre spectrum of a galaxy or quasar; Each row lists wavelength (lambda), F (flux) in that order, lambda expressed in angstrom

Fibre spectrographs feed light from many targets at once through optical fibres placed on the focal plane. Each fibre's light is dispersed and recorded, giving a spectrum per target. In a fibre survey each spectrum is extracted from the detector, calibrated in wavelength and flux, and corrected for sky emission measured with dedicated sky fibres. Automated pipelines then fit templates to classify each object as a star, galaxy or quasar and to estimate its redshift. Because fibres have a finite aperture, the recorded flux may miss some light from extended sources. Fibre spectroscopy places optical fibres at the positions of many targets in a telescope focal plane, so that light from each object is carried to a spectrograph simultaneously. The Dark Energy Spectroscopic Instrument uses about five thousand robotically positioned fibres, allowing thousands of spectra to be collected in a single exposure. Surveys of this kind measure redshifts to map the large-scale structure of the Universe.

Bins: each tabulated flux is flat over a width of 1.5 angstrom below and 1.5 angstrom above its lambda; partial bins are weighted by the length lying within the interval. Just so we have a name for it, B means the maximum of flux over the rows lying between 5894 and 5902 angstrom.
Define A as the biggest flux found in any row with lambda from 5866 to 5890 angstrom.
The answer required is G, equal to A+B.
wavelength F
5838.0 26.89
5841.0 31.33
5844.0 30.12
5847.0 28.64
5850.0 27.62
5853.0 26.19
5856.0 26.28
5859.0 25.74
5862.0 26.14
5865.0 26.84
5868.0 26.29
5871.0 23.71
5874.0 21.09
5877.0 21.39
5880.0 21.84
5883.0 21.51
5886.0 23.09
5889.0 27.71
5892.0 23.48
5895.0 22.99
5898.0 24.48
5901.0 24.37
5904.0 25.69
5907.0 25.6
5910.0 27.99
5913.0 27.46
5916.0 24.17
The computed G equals 52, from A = 27.71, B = 24.48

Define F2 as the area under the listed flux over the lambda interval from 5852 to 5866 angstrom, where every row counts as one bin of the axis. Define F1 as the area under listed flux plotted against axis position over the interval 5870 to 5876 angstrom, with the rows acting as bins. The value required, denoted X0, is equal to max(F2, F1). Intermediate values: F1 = 133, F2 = 367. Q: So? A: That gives 367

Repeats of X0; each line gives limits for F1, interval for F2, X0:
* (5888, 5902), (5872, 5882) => 343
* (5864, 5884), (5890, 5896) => 464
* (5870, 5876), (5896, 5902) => 146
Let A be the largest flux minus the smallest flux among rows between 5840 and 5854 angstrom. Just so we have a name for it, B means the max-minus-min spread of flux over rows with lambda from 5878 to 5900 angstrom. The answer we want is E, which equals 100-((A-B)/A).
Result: 100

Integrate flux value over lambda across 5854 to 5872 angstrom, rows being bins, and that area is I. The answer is 466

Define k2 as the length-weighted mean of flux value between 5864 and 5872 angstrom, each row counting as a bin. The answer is 25.7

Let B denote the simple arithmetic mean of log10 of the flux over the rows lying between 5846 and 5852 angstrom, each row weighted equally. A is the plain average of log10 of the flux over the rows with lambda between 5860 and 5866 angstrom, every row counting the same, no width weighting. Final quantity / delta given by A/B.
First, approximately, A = 1.42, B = 1.45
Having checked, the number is 0.98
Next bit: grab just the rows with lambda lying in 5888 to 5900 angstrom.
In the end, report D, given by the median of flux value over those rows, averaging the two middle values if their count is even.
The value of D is 24.0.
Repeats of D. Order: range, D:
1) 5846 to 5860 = 26.3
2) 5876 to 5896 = 23.0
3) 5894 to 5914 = 25.6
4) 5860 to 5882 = 23.7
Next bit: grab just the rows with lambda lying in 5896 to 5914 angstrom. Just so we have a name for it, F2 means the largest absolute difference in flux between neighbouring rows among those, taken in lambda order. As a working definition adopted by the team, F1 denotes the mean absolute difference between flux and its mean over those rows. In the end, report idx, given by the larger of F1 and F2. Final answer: 2.4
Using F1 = 1.20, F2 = 2.4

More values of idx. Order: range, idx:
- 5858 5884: 2.6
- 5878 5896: 4.6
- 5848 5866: 1.4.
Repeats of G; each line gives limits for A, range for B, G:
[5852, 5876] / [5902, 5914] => 55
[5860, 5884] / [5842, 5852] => 57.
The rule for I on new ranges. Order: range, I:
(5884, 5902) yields 437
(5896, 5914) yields 465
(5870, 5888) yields 400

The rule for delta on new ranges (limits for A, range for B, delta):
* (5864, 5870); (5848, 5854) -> 1.00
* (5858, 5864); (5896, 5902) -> 1.02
